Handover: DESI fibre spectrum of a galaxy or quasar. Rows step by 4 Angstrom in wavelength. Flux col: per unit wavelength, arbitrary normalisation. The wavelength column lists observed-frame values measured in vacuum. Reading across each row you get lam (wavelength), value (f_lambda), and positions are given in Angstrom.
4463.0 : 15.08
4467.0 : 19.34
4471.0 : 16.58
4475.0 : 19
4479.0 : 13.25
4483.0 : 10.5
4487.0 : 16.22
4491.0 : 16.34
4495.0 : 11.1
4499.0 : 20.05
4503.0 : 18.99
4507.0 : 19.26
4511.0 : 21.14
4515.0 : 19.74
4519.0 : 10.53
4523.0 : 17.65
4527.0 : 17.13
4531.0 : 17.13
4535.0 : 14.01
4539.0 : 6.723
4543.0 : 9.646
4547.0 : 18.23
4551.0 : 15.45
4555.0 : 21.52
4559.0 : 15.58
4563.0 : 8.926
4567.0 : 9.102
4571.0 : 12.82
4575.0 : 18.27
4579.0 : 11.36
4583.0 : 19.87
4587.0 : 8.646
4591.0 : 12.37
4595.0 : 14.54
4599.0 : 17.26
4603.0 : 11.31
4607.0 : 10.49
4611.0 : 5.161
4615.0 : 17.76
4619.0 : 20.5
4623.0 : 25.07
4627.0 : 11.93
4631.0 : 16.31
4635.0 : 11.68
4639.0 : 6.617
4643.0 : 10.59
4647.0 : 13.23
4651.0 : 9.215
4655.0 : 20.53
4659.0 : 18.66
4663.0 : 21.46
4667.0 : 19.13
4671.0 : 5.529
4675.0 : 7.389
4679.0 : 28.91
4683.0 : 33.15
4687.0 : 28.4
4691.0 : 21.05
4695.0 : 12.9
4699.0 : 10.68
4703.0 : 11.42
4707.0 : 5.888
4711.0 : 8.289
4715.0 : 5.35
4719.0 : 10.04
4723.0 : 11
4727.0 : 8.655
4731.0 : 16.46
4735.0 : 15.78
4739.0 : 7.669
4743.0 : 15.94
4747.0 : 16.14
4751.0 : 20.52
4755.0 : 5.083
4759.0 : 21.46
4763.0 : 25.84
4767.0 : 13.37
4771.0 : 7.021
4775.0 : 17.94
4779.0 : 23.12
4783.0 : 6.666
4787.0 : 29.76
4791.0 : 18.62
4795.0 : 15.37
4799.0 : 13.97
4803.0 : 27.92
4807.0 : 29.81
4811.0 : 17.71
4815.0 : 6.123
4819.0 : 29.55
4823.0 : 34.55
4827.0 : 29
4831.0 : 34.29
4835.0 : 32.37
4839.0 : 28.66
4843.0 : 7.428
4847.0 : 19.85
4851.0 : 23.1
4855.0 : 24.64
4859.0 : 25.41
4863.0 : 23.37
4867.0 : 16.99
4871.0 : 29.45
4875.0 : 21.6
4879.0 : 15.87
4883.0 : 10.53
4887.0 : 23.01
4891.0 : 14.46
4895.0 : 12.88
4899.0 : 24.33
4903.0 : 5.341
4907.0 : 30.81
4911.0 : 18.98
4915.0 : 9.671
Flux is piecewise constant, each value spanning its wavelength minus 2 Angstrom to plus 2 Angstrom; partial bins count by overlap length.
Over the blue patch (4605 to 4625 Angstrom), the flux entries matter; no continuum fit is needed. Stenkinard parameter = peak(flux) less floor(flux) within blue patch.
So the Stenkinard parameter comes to 19.9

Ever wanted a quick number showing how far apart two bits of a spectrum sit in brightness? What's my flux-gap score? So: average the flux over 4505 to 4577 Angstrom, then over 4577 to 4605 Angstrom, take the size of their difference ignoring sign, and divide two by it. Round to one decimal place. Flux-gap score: 1.3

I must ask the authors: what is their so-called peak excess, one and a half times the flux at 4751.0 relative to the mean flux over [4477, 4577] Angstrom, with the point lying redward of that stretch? 2.0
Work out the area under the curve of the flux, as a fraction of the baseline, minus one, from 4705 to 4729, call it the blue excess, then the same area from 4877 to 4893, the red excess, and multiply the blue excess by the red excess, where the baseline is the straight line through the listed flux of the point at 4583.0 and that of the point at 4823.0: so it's 159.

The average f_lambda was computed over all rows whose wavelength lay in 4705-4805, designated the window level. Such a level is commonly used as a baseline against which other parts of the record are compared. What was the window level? 15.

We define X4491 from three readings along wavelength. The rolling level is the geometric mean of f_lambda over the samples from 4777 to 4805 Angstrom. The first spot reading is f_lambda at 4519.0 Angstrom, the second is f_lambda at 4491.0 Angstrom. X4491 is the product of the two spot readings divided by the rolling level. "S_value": 10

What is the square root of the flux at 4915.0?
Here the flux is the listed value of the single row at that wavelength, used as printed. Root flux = 3.1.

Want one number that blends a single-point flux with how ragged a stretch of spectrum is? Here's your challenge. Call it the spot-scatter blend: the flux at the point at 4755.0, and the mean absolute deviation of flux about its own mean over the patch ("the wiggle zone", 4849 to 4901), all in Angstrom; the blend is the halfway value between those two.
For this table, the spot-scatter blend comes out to 5.0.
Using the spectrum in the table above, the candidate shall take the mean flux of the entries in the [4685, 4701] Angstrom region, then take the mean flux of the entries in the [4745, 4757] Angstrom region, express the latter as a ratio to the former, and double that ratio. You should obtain 1.52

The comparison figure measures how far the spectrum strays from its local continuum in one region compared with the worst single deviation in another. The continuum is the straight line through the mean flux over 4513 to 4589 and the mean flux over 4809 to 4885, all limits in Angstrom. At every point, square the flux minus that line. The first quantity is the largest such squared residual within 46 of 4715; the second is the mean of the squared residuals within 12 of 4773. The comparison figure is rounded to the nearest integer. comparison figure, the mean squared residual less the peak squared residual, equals -149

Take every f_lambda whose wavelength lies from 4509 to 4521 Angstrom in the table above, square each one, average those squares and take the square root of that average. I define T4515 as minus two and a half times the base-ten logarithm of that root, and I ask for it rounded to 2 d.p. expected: -3.12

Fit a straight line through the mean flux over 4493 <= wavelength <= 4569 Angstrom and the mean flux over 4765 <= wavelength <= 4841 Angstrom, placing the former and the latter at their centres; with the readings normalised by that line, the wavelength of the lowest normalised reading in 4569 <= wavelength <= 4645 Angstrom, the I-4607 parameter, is 4611.0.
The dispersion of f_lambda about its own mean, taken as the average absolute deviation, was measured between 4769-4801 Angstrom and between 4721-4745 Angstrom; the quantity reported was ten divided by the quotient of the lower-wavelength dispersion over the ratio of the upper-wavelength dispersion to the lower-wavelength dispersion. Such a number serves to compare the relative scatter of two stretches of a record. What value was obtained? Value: 5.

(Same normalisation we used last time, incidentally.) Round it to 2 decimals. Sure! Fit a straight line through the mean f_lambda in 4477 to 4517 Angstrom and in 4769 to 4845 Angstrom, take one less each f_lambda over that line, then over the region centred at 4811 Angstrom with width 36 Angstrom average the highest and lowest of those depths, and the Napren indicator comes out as 0.07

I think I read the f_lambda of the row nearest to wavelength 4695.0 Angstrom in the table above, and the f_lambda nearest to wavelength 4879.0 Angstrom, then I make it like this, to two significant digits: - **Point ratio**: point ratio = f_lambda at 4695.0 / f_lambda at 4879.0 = 0.81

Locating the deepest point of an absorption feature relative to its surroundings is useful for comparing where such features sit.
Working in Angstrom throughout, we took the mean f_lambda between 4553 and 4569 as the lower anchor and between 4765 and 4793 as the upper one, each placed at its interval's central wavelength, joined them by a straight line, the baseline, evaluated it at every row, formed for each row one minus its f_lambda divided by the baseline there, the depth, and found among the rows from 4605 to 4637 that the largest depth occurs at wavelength 4611.0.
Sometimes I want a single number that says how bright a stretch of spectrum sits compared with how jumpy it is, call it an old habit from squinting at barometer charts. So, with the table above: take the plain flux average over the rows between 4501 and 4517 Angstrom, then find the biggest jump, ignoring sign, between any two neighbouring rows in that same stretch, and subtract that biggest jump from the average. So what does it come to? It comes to 17.9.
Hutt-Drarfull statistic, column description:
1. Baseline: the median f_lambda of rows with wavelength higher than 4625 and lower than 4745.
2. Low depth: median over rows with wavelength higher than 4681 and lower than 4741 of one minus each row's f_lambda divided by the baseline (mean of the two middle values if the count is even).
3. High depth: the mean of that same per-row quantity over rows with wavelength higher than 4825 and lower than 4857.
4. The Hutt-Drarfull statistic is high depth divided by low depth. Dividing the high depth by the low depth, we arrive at -16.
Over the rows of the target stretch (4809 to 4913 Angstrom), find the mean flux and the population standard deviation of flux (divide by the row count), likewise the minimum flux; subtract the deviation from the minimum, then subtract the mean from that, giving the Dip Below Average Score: -25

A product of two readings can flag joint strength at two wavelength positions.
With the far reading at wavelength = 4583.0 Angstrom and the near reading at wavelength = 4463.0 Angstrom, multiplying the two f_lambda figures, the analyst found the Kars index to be 300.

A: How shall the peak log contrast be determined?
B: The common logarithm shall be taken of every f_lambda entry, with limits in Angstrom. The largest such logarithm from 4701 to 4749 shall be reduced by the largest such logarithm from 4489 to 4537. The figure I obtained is -0.11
